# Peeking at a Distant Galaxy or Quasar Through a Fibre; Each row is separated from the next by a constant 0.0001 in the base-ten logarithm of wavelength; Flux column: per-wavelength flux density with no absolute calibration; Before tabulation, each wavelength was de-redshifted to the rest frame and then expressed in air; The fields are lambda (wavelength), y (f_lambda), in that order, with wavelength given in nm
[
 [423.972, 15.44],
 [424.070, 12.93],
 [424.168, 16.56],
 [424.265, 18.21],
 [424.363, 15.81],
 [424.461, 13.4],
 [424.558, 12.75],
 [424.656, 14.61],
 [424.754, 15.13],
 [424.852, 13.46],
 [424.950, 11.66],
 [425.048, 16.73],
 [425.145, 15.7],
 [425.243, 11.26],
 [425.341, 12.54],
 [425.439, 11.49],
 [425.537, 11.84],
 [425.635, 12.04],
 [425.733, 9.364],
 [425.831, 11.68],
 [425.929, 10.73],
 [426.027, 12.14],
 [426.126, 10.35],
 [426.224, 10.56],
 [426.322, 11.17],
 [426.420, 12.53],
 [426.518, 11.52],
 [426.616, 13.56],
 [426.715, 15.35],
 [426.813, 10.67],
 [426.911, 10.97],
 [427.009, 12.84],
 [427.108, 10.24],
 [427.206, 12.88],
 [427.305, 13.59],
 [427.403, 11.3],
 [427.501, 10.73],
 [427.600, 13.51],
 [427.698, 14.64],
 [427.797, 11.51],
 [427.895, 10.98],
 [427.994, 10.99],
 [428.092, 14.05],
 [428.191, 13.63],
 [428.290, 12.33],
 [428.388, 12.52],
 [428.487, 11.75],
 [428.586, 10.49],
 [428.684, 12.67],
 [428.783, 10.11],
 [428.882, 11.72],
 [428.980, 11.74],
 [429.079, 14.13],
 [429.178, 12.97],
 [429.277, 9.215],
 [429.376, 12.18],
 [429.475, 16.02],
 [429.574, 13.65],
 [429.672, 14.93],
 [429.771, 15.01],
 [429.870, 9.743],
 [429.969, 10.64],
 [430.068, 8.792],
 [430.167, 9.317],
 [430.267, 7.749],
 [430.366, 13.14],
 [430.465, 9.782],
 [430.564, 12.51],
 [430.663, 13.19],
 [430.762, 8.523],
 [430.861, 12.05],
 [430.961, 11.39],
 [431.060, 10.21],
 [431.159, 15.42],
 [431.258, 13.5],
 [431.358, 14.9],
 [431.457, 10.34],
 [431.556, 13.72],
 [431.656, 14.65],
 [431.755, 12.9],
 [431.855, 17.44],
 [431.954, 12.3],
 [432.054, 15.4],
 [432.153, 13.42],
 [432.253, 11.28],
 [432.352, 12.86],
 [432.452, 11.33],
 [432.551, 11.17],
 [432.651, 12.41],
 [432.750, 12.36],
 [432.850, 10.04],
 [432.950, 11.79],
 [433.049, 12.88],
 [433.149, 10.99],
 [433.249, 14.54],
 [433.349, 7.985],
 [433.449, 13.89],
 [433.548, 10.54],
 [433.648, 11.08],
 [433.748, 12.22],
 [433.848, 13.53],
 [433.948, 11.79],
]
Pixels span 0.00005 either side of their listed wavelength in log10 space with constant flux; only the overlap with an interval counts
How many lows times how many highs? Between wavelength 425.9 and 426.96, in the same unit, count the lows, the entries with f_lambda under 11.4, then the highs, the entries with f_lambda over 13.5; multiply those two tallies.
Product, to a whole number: 12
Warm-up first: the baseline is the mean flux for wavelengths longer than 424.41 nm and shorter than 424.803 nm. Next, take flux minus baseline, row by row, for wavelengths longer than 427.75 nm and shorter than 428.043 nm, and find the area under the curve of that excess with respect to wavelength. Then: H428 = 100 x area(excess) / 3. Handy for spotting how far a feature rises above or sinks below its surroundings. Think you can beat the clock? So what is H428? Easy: -28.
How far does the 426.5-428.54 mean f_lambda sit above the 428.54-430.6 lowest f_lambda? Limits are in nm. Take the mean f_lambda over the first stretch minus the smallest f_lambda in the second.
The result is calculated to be 4.6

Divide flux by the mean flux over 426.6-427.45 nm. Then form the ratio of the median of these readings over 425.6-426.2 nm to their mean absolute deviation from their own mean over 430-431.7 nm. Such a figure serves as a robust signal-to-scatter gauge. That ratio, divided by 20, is 0.27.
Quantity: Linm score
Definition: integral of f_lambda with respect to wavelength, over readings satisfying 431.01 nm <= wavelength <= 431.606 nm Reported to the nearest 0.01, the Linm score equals 7.76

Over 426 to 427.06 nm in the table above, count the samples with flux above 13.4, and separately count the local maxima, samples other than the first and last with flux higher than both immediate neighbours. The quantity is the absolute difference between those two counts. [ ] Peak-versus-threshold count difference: 0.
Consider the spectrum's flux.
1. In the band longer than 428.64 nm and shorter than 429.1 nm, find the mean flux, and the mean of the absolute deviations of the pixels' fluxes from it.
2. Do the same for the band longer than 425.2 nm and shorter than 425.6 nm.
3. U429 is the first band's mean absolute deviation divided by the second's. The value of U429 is 2.6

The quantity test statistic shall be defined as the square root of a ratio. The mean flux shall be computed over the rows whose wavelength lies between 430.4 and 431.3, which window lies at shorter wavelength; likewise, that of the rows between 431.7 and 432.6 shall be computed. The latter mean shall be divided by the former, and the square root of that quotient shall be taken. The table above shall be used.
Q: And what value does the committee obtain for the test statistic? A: 1.05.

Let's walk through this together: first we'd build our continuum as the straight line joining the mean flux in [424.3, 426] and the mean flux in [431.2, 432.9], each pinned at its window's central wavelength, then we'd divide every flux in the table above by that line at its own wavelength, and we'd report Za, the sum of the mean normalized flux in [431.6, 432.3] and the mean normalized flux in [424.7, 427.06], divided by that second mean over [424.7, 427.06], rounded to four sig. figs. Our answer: 2.132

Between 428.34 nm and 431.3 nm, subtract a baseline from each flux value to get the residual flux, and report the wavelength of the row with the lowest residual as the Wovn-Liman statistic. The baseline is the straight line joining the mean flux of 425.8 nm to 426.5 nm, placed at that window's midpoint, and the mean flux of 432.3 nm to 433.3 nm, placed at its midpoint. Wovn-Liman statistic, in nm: 430.267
